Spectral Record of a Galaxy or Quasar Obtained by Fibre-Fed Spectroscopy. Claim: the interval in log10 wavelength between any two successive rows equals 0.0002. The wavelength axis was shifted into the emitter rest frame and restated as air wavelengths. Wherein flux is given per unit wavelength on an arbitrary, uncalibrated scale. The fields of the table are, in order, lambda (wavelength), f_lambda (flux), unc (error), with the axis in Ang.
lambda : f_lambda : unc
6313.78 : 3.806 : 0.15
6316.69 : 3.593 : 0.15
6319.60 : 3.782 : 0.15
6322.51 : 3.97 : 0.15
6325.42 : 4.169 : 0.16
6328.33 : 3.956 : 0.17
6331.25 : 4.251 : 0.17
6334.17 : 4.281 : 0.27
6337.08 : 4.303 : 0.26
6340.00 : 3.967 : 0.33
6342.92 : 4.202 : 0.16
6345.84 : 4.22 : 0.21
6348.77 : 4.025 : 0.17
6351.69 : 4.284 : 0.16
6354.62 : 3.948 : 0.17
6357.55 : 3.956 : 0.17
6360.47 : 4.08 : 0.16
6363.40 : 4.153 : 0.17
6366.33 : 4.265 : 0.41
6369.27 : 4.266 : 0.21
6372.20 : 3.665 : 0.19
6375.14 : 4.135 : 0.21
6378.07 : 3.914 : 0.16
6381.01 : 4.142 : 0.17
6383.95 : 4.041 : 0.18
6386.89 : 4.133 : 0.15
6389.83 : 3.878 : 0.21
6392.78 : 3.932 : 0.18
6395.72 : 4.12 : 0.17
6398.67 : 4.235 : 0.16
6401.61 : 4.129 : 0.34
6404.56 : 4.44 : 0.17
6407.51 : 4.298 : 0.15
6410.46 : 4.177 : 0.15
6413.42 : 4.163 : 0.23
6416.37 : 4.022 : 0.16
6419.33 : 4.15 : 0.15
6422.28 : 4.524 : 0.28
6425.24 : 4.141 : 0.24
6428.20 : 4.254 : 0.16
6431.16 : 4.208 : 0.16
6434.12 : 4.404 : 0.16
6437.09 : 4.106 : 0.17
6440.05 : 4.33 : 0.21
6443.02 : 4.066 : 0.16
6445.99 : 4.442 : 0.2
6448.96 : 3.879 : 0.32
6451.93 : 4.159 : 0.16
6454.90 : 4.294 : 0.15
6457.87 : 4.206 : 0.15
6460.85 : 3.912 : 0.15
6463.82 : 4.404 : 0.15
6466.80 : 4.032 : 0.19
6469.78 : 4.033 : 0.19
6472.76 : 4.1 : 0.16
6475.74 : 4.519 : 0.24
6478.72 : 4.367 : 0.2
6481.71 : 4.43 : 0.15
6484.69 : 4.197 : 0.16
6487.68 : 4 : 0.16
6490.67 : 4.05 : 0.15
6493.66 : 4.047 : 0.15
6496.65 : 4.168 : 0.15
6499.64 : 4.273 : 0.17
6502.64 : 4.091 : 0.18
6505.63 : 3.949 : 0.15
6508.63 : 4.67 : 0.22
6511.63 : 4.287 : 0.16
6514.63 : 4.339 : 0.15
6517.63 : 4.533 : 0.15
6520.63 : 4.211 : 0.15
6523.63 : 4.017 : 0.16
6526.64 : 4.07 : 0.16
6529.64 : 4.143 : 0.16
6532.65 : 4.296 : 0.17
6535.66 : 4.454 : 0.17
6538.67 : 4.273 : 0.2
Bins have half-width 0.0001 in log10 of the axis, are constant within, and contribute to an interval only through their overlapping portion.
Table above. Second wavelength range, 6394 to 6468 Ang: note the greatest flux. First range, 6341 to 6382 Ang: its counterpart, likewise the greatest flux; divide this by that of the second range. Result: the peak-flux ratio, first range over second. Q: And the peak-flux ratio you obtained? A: 0.947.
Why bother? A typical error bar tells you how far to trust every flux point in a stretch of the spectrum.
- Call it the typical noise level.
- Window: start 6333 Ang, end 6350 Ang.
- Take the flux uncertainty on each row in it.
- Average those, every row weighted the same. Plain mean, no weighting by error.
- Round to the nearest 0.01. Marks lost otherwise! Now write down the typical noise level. 0.23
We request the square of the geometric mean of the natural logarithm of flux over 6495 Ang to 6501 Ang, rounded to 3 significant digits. 2.07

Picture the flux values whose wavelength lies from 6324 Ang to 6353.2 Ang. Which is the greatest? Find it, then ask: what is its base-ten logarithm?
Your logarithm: 0.634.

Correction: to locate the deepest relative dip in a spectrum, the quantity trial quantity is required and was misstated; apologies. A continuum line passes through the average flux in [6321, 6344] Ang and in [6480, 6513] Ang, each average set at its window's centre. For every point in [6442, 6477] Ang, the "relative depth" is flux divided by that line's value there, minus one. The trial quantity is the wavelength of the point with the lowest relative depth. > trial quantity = 6448.96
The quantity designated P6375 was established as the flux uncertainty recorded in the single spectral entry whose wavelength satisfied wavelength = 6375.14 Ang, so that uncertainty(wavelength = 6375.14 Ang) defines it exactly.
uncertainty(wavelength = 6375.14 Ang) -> 0.210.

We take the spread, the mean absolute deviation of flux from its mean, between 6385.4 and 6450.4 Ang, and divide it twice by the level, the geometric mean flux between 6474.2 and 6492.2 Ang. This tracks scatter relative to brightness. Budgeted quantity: 0.0075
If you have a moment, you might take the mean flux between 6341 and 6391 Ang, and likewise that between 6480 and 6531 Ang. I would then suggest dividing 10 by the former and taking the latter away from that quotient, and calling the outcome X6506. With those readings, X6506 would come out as -1.75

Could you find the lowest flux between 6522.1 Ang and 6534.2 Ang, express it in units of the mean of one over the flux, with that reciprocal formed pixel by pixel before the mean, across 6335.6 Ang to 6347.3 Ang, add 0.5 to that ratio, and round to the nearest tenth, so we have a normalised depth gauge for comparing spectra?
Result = 17.2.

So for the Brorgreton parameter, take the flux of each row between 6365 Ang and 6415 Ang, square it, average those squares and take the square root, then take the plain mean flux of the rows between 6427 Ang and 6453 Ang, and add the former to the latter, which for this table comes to 8.32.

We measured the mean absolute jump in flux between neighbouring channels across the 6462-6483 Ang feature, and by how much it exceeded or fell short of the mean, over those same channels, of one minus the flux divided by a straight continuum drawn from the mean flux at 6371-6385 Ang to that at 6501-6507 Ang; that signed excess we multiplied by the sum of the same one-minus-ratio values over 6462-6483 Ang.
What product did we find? -0.11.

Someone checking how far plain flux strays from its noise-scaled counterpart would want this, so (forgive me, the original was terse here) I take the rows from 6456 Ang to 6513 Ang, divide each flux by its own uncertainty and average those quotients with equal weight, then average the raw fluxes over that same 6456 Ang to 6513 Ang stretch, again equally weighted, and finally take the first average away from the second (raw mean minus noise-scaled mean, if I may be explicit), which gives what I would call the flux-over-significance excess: -20.9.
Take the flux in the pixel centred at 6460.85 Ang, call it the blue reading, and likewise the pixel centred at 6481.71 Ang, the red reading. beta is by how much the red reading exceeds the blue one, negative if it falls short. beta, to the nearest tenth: 0.5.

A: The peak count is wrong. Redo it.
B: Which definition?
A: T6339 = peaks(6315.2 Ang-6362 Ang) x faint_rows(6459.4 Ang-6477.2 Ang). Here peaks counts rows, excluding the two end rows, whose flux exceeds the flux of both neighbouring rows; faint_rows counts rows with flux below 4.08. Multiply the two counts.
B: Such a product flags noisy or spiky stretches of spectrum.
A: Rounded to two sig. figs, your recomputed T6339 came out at 12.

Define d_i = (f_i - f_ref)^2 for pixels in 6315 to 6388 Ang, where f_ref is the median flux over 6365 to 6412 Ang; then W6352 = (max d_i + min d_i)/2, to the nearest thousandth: 0.146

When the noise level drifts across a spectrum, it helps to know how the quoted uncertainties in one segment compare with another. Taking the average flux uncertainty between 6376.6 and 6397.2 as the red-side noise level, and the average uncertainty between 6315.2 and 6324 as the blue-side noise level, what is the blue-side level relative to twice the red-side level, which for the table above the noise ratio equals 0.430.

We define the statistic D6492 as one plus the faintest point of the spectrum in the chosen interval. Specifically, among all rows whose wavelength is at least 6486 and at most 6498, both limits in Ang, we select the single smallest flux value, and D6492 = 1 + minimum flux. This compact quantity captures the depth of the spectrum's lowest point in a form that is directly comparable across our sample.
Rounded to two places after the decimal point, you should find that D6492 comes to 5.00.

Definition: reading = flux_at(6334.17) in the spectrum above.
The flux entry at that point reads 4.281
